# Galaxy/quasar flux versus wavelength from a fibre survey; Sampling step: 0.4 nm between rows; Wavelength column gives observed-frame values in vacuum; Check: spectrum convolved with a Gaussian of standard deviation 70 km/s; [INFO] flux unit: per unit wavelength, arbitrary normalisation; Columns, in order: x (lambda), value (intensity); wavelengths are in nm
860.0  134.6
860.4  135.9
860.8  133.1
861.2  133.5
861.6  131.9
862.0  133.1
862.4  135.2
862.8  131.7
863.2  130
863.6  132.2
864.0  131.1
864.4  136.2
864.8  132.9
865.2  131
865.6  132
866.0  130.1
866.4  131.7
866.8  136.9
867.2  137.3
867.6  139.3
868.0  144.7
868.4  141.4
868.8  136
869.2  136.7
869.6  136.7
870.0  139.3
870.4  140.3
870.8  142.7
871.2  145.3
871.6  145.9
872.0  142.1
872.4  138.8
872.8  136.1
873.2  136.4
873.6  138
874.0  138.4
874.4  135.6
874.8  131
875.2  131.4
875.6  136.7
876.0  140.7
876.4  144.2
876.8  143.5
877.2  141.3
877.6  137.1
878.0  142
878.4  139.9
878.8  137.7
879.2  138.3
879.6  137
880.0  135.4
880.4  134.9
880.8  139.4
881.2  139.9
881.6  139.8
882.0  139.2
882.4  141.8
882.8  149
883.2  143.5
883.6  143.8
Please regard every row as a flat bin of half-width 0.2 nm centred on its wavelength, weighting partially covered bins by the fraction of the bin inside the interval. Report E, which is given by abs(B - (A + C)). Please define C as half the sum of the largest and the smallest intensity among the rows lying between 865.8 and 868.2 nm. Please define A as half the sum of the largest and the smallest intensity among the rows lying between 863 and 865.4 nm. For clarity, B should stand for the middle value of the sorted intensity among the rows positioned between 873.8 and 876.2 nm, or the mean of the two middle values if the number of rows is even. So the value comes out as 134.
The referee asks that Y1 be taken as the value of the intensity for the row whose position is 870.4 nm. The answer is 140.3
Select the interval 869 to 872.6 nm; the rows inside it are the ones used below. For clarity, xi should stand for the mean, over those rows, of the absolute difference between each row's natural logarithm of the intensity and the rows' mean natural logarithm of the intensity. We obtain 0.020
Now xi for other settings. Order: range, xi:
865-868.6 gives 0.032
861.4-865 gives 0.011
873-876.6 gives 0.022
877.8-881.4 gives 0.013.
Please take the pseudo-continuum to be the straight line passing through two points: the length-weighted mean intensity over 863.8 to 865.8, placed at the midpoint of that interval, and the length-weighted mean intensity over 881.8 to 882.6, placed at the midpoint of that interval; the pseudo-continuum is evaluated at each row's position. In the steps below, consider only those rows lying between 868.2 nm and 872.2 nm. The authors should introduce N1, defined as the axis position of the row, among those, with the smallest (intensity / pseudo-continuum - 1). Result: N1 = 868.8 nm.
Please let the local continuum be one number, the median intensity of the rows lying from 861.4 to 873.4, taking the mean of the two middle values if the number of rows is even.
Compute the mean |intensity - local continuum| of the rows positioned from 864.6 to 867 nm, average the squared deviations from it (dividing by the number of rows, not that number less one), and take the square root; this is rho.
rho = 1.77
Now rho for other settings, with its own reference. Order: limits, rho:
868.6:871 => 2.29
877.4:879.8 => 1.78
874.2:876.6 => 2.64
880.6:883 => 3.45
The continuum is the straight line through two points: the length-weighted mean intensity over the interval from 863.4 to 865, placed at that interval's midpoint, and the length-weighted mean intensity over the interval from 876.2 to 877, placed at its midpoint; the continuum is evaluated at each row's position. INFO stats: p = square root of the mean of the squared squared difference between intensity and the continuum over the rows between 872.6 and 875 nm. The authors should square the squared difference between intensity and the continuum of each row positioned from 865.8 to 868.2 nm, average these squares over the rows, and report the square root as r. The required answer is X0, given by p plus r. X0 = 86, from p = 56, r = 30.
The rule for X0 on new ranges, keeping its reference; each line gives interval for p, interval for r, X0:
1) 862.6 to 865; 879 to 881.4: 104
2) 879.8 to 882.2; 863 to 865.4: 106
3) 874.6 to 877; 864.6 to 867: 86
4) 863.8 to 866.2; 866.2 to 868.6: 40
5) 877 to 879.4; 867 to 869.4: 75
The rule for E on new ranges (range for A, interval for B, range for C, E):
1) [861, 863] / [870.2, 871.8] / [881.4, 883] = 134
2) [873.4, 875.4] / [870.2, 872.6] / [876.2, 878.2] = 133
